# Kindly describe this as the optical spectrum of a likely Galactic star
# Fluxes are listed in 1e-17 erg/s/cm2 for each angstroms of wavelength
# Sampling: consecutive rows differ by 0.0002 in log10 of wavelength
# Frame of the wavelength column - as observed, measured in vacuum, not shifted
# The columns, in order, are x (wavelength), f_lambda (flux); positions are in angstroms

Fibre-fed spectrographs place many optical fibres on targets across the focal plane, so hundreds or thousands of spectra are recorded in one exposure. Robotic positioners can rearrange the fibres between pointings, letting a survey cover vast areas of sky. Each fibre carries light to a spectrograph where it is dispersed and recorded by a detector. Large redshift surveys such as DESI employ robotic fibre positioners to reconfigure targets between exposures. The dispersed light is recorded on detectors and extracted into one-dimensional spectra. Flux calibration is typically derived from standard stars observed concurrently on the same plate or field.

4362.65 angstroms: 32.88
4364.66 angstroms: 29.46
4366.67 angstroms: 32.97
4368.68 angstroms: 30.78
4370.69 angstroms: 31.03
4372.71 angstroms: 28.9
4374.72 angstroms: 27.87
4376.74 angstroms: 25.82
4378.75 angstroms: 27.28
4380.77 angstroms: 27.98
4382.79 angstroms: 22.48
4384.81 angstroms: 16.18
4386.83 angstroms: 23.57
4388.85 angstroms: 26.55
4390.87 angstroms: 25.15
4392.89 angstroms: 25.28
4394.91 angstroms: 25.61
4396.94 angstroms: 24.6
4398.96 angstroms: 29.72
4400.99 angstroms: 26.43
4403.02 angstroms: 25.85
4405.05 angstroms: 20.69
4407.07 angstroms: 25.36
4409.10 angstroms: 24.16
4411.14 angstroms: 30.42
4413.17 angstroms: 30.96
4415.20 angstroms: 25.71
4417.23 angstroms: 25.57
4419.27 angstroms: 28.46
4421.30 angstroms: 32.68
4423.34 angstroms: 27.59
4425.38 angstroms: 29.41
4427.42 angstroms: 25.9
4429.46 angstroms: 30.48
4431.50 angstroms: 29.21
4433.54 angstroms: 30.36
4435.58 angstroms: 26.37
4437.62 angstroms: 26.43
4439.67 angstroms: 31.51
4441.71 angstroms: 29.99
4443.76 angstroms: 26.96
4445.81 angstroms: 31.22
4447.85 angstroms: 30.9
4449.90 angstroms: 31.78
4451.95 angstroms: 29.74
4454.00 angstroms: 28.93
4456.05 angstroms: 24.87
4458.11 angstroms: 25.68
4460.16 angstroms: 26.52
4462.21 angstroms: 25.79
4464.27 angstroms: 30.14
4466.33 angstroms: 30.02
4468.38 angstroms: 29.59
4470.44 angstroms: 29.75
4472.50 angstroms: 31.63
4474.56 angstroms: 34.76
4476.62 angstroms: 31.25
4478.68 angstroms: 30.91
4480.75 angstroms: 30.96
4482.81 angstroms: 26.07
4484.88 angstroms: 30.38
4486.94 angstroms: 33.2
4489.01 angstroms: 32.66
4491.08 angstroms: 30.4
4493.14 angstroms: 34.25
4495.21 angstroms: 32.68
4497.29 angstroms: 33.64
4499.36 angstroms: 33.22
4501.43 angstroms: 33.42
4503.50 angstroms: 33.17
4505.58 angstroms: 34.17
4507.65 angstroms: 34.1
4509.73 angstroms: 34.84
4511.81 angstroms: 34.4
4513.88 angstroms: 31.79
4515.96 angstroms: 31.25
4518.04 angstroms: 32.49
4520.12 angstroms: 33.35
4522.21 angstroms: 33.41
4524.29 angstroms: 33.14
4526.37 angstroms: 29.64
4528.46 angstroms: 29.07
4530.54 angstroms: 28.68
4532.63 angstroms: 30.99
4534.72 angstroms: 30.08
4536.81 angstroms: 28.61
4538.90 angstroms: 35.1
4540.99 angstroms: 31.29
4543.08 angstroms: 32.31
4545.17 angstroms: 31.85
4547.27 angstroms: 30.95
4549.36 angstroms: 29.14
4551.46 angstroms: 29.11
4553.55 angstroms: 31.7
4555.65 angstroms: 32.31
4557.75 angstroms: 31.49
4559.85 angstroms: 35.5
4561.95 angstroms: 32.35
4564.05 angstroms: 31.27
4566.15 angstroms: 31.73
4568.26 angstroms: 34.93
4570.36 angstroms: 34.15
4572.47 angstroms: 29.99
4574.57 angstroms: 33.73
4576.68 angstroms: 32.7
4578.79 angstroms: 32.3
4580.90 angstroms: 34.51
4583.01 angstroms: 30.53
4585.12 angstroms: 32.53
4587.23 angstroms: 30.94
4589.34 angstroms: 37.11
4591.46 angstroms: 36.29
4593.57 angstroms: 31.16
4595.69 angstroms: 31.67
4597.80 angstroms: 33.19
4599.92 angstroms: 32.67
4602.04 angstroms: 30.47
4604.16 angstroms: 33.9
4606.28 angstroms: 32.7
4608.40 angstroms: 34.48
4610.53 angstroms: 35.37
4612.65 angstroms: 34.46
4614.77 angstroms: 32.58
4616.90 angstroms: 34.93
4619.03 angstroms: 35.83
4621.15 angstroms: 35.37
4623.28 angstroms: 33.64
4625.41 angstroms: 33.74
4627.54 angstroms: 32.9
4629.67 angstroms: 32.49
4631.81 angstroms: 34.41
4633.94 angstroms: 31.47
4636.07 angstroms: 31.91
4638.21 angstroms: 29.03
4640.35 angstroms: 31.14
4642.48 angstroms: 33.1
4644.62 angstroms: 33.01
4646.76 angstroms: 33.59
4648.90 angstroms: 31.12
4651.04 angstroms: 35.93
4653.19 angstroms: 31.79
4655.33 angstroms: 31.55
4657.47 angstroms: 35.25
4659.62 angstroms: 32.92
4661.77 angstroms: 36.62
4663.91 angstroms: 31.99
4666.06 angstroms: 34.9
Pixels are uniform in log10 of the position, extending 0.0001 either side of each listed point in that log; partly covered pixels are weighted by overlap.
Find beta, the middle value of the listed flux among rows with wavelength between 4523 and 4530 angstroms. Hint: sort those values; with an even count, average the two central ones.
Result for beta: 29.6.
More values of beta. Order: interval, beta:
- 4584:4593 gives 34.4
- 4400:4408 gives 25.6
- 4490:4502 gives 33.3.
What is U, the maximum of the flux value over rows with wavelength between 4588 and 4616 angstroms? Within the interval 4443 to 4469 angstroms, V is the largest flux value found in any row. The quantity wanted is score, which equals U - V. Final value 5.3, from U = 37.11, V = 31.78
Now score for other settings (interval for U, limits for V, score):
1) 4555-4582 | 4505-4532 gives 0.7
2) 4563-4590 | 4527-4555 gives 2.0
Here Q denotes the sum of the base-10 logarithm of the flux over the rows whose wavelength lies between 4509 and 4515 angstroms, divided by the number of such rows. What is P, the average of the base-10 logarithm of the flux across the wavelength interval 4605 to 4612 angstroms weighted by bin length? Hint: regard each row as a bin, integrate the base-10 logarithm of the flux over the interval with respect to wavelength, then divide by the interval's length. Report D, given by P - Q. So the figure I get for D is 0.01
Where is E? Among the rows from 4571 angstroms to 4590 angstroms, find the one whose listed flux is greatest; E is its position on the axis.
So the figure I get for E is 4589.34 angstroms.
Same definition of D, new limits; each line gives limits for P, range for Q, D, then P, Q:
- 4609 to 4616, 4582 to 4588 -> 0.04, 1.53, 1.50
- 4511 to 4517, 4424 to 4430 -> 0.06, 1.51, 1.46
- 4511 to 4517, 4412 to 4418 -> 0.08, 1.51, 1.44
